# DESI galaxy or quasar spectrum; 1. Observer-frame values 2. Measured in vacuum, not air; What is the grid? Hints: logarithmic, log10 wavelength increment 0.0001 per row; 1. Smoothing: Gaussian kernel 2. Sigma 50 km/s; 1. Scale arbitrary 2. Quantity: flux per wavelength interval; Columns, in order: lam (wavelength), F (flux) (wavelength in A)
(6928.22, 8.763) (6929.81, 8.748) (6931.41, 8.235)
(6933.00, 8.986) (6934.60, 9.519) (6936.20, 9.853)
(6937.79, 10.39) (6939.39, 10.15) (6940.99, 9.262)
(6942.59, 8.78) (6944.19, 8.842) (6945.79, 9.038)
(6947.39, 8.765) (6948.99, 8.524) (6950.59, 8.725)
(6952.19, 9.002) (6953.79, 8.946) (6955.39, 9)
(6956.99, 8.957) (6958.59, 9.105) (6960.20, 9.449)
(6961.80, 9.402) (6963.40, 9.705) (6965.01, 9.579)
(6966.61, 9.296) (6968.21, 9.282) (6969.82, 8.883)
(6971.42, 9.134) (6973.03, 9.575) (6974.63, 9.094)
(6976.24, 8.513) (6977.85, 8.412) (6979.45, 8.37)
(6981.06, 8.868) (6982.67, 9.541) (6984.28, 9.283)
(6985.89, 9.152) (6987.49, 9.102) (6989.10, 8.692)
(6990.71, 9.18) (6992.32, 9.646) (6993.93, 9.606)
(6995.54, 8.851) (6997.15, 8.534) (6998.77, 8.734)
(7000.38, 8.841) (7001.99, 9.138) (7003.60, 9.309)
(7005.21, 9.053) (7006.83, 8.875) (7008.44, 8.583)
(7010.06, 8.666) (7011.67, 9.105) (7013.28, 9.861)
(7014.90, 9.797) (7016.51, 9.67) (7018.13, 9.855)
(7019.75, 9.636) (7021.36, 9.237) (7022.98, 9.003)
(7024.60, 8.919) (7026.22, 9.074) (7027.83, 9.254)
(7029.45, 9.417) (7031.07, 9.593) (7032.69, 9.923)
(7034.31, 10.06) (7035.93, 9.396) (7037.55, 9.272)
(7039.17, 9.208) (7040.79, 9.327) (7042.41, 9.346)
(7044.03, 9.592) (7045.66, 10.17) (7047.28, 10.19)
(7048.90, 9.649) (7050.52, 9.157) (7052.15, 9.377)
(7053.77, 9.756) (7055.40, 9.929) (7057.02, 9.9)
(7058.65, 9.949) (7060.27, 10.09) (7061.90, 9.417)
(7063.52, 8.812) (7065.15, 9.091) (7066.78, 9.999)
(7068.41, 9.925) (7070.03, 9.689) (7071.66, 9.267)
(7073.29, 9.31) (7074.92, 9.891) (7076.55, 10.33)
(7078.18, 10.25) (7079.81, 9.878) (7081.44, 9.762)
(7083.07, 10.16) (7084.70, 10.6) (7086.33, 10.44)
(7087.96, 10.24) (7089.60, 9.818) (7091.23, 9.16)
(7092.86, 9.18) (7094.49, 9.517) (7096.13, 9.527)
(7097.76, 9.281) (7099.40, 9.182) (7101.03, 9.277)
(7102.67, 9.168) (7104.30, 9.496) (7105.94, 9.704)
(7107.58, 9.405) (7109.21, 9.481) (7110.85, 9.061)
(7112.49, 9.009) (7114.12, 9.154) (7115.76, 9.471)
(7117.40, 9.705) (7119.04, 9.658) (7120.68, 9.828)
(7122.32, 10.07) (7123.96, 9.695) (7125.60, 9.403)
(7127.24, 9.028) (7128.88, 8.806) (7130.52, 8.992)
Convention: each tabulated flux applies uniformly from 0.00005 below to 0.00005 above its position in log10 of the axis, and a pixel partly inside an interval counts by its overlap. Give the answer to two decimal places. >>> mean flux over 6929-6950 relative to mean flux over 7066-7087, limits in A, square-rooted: 0.96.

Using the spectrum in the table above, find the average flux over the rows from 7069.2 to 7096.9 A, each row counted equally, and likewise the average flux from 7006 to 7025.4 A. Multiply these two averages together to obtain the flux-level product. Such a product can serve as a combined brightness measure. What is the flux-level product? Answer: 91.0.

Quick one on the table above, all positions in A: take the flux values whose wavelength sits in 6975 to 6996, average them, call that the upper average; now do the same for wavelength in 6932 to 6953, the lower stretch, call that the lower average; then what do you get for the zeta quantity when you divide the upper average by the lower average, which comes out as 0.98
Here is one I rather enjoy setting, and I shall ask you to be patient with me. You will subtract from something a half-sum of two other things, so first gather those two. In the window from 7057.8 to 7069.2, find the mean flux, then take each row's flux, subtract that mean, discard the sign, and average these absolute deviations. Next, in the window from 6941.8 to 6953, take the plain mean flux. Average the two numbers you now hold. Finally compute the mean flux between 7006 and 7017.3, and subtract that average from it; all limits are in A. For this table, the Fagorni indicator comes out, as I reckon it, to 4.60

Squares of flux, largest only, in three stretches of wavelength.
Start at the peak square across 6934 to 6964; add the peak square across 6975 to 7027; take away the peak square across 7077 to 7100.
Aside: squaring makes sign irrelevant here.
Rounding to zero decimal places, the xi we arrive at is 93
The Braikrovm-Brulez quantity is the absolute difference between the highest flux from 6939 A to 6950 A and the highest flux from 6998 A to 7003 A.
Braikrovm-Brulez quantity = 1.0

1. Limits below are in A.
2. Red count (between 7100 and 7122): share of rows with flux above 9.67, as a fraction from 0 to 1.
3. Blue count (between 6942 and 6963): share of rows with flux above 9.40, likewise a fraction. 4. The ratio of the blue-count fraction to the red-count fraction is 0.7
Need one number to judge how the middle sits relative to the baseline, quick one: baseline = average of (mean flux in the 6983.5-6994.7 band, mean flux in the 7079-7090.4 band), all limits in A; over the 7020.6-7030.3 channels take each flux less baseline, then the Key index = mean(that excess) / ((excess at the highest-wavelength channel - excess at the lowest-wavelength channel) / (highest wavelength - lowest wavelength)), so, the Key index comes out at -24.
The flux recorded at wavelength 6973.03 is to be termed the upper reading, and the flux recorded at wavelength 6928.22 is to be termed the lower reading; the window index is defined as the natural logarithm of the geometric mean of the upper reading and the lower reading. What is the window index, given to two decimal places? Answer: 2.21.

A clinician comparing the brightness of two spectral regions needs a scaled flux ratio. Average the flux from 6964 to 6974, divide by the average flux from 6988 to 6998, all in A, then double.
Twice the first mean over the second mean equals 2.05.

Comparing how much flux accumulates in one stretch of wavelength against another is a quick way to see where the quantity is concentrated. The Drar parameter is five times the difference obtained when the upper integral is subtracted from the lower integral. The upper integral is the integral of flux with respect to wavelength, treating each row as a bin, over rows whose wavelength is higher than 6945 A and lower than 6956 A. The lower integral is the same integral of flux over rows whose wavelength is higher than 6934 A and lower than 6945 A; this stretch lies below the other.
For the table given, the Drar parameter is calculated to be 38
